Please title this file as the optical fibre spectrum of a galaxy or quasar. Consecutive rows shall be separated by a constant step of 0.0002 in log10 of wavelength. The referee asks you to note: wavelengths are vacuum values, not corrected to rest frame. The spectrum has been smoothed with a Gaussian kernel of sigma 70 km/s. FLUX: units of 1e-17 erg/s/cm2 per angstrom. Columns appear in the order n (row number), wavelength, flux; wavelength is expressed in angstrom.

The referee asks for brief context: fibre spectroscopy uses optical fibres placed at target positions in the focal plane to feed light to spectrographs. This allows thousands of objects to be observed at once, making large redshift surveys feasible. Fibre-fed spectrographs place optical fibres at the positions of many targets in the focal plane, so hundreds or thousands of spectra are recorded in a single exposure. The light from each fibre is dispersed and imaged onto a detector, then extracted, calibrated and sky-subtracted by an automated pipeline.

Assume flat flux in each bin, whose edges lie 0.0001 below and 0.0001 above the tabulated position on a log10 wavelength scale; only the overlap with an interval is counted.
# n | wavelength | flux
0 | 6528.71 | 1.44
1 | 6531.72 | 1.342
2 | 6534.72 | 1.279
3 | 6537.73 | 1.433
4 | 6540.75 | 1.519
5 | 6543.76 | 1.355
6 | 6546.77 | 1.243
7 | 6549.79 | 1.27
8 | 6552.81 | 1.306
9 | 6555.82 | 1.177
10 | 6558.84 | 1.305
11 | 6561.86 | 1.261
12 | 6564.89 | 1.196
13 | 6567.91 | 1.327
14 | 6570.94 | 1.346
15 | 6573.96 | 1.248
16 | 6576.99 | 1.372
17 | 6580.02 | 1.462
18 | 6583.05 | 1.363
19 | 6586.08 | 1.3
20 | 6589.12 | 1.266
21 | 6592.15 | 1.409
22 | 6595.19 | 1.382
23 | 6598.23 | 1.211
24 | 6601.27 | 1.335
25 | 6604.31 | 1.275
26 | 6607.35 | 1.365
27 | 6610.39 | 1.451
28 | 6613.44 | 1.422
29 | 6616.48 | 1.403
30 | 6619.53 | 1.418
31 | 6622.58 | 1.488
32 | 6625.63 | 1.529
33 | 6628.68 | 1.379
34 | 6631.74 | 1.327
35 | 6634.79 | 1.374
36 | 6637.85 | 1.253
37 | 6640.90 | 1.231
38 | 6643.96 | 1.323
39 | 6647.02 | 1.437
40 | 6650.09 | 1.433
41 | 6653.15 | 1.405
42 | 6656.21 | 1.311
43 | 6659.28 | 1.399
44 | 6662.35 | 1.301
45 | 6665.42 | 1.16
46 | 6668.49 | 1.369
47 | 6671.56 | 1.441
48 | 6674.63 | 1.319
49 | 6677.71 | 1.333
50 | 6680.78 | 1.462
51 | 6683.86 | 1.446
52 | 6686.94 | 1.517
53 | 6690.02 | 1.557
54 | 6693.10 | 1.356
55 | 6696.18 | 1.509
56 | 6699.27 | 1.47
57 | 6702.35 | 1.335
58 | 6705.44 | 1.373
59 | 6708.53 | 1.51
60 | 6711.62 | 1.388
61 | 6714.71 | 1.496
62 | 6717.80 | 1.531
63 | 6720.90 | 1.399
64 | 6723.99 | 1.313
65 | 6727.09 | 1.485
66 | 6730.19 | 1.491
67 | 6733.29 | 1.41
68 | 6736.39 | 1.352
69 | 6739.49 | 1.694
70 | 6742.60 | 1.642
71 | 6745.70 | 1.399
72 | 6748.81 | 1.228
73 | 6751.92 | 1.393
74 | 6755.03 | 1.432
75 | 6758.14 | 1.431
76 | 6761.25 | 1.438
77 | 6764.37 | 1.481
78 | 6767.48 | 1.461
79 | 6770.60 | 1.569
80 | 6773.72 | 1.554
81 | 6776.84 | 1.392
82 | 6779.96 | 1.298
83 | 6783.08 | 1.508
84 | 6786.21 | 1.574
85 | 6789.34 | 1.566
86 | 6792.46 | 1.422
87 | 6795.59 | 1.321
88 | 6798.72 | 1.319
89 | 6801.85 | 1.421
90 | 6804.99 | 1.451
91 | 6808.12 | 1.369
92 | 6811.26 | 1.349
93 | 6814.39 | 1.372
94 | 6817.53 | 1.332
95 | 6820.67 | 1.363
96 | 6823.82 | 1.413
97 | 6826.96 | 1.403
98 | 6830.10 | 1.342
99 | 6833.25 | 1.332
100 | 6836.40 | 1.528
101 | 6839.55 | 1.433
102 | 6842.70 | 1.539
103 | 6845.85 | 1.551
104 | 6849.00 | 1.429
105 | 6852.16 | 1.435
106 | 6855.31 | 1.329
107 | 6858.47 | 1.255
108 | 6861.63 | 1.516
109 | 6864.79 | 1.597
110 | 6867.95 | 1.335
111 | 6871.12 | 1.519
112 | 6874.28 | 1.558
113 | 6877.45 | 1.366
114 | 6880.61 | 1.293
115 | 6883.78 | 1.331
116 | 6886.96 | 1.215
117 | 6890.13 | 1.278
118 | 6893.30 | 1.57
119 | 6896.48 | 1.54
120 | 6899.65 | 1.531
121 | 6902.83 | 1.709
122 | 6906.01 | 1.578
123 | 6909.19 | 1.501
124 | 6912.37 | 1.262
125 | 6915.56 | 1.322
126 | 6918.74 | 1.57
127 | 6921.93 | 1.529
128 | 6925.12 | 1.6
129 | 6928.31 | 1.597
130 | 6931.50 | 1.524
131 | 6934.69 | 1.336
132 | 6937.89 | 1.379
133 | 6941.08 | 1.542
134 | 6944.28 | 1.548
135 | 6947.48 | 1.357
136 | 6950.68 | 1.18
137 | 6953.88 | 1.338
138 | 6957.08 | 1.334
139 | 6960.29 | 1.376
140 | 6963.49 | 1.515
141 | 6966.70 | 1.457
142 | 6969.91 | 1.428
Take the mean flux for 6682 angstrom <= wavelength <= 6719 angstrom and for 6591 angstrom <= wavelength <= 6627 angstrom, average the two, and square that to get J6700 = 2.03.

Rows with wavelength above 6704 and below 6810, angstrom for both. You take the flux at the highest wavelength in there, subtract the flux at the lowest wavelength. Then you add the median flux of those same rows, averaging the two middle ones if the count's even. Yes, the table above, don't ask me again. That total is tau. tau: 1.43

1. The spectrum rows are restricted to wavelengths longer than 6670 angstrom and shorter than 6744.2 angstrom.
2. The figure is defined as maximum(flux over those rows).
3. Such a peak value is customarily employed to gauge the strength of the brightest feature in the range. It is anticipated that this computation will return 1.694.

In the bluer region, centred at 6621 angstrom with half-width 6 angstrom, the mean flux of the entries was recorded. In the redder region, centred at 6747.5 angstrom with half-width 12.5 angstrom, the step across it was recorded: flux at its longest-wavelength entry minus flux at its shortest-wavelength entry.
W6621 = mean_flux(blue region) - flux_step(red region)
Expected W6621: 1.38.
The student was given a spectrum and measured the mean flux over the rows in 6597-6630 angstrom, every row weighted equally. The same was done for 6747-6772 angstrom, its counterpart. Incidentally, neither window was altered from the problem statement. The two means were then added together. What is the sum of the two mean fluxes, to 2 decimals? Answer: 2.82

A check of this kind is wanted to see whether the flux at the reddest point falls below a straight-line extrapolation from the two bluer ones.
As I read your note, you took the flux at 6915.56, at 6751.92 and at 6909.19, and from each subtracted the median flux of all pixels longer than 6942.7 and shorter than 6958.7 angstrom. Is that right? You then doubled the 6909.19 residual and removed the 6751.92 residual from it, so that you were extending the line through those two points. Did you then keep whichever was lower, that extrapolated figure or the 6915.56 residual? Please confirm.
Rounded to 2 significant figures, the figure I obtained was -0.016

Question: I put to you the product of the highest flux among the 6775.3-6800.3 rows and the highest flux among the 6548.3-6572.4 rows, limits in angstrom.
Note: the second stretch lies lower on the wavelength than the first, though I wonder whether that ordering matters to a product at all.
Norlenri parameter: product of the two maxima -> 2.1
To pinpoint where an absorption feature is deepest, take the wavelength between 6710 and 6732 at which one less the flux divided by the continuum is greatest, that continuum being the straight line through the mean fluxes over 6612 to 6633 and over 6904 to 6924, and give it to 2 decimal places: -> 6723.99 angstrom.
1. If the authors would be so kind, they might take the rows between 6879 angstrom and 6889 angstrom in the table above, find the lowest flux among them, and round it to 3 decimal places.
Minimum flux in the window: 1.215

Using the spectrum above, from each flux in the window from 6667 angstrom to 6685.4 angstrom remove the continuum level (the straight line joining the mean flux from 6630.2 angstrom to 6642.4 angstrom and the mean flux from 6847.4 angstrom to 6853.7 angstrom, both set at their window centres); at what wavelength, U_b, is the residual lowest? 6674.63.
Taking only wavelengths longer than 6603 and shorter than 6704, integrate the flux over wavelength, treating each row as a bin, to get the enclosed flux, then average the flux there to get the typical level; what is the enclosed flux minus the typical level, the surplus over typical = 139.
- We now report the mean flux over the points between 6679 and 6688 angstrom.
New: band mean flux 1.47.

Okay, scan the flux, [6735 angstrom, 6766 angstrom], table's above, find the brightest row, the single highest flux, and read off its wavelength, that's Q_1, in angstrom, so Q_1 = 6739.49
